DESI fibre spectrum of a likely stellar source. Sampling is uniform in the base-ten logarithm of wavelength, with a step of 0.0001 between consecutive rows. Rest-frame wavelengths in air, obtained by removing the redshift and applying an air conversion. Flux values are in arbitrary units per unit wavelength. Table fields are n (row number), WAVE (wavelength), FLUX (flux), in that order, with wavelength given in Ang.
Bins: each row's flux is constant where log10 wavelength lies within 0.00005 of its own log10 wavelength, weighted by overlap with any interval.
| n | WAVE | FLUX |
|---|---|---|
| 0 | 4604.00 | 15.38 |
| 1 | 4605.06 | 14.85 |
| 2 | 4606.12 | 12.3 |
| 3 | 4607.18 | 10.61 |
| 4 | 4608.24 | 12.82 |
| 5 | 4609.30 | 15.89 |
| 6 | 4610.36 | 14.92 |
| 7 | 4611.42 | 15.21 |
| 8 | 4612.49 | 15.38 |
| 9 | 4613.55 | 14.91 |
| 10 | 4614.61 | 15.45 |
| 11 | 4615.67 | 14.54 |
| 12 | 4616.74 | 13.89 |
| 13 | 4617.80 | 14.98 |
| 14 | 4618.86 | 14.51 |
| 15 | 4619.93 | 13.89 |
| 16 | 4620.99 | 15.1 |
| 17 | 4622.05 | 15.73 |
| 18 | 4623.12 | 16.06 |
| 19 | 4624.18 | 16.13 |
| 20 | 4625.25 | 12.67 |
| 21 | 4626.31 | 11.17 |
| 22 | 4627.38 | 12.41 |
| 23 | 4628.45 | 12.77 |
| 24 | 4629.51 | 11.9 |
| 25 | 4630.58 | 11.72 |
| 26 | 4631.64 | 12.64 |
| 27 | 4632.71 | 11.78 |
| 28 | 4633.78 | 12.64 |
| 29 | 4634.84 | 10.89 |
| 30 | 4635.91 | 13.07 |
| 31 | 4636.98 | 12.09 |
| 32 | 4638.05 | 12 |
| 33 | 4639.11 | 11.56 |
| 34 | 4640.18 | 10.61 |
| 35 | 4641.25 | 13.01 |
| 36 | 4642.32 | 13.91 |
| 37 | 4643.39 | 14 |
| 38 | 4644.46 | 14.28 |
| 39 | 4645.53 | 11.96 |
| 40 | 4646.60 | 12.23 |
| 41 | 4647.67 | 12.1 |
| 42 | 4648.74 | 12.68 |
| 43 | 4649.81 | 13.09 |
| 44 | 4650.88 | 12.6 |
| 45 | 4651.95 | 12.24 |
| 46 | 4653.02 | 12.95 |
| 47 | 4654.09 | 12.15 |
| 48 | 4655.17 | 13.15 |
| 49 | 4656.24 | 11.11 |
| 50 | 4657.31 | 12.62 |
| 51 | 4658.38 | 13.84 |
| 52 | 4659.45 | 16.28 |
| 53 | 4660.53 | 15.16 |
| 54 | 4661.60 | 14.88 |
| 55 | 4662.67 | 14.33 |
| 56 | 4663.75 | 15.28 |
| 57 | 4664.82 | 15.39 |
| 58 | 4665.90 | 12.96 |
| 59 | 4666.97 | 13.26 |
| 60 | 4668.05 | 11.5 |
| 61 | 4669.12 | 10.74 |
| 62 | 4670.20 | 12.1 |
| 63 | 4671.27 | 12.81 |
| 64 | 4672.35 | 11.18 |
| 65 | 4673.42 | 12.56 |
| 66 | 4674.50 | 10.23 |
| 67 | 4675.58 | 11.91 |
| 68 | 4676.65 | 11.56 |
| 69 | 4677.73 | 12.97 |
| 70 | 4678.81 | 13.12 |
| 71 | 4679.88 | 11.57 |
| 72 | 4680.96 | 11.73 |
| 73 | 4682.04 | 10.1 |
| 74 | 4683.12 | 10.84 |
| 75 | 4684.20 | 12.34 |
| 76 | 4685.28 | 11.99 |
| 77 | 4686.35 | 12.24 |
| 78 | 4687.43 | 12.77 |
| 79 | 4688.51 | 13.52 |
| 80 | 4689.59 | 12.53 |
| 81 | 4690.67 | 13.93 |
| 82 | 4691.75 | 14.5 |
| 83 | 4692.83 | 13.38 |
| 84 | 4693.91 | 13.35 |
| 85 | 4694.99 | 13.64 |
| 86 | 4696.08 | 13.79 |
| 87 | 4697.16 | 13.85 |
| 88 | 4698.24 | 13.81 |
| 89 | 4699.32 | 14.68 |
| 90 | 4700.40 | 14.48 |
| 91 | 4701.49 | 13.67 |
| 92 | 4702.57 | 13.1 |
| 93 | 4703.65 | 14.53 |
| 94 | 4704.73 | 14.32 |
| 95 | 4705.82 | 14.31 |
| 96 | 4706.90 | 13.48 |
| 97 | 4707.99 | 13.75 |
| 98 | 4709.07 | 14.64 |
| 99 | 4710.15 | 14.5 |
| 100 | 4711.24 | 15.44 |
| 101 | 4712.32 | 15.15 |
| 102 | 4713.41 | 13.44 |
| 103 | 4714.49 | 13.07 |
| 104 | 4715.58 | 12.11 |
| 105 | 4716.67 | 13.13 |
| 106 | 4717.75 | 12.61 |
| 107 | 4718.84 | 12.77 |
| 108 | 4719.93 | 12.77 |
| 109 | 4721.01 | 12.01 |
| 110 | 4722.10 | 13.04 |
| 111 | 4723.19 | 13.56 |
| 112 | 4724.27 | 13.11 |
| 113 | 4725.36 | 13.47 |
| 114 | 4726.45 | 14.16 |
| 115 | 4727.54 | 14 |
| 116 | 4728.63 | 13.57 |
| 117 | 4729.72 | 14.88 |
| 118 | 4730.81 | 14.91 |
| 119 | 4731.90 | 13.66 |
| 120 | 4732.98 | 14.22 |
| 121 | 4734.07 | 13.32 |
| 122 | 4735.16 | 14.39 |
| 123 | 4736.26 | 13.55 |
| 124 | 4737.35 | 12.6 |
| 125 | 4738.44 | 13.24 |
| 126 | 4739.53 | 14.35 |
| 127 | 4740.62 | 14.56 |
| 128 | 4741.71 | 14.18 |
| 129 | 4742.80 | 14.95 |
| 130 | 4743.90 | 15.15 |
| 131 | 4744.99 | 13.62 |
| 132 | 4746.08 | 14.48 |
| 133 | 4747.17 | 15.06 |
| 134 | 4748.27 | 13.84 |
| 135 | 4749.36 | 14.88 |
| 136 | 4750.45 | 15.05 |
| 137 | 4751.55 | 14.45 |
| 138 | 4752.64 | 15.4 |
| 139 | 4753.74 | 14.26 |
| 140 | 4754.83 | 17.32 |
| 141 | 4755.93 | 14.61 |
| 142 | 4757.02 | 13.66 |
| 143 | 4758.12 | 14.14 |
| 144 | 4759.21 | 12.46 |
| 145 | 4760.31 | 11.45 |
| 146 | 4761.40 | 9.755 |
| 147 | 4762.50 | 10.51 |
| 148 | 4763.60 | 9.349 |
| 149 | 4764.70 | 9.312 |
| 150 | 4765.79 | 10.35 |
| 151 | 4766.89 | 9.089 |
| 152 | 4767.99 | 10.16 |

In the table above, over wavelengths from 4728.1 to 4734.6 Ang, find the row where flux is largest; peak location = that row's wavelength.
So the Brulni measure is 4730.81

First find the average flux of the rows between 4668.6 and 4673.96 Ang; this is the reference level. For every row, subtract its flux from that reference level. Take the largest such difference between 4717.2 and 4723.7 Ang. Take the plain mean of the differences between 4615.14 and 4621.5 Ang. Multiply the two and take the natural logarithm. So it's -1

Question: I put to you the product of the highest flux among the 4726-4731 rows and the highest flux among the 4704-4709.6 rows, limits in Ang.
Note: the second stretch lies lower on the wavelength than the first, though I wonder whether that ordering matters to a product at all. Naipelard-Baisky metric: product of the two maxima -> 218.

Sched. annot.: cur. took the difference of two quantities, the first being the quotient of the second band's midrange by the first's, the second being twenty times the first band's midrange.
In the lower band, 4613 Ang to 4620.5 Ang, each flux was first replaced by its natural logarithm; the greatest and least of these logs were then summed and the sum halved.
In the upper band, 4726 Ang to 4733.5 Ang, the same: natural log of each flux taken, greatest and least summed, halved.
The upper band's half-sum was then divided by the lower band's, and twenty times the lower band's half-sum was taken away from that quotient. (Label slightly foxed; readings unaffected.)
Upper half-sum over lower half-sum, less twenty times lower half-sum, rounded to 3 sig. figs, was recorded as -52.7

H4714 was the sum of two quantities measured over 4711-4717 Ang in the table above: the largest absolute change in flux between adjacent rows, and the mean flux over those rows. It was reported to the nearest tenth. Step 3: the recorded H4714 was 15.4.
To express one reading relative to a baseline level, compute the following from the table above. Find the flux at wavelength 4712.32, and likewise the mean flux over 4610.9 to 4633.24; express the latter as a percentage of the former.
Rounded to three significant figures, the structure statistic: 92.0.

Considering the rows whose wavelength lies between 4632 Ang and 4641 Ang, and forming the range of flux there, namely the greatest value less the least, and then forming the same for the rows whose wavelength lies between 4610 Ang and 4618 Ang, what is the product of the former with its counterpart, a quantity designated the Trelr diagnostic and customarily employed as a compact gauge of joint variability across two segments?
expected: 3.8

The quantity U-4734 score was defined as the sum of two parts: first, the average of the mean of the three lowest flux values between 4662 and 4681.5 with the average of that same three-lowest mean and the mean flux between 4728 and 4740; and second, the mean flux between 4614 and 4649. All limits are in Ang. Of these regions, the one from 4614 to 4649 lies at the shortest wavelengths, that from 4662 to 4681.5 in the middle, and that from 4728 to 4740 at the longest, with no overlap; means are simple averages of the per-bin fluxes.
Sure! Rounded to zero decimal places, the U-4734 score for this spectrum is 25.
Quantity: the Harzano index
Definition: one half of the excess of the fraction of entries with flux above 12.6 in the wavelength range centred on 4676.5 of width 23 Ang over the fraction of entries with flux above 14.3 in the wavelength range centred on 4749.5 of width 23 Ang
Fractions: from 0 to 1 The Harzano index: -0.14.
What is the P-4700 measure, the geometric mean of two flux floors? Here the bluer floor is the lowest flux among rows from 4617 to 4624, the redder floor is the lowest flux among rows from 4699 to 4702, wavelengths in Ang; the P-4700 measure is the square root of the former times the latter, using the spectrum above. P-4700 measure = 13.8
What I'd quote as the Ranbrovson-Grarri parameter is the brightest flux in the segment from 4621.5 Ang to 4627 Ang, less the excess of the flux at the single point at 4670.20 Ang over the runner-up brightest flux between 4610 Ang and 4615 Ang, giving 19.4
